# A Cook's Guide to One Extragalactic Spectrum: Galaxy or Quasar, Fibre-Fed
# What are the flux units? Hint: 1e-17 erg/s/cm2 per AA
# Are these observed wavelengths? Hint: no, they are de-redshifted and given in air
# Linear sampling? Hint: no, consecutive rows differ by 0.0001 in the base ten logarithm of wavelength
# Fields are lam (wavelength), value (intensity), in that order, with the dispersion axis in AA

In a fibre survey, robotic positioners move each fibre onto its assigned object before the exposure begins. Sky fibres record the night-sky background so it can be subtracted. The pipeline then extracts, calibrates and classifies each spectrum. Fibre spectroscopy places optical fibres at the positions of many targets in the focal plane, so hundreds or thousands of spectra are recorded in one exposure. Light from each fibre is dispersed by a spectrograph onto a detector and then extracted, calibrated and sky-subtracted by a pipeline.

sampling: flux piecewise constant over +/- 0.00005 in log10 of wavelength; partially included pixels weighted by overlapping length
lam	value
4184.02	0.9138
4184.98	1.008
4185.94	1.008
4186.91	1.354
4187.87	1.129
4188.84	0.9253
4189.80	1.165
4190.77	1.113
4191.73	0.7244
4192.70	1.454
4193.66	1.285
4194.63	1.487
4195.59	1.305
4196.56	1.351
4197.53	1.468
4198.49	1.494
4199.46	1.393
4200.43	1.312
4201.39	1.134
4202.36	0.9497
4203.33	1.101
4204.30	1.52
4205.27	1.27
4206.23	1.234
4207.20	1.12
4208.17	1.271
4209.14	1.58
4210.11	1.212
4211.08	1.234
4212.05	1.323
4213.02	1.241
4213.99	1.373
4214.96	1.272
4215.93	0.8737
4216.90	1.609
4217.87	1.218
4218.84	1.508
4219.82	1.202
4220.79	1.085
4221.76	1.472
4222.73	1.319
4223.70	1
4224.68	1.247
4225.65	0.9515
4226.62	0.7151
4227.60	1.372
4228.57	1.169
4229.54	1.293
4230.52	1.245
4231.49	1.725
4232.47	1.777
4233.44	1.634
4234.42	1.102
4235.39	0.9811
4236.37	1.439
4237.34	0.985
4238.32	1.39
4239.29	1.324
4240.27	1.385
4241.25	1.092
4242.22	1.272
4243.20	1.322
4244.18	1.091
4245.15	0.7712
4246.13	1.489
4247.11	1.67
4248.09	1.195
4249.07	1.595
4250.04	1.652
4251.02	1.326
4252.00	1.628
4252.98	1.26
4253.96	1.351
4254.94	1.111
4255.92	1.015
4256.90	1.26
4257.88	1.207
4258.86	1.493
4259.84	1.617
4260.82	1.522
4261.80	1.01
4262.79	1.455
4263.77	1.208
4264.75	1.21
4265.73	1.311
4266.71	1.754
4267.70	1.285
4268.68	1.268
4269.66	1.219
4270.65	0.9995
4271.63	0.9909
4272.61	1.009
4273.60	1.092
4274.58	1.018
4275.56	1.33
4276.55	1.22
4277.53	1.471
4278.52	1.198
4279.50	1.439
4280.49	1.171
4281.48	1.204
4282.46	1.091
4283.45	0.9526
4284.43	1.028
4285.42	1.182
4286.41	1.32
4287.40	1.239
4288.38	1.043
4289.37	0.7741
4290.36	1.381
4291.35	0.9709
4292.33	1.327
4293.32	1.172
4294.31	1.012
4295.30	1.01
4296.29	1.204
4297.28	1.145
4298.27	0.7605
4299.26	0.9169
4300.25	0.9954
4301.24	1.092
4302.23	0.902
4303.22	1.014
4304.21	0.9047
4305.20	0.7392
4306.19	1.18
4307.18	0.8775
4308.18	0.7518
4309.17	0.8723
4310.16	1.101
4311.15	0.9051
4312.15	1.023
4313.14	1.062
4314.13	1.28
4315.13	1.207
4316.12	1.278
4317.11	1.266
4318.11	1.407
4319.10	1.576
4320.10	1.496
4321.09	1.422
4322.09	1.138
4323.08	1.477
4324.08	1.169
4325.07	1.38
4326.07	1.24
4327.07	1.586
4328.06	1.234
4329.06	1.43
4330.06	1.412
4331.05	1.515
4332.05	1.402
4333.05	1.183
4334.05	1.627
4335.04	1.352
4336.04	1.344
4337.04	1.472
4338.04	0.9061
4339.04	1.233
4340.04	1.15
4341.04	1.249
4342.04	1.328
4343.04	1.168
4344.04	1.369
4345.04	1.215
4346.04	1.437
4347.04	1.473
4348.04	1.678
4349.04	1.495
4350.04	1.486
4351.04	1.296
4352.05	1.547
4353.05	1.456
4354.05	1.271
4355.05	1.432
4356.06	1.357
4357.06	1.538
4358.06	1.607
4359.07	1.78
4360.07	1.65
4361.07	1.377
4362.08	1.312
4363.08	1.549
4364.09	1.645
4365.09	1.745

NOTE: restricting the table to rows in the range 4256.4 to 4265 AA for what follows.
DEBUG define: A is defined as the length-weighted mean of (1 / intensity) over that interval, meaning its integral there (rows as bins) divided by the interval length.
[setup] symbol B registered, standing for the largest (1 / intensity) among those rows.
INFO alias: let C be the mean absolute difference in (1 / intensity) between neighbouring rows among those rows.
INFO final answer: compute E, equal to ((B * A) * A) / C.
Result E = 4.4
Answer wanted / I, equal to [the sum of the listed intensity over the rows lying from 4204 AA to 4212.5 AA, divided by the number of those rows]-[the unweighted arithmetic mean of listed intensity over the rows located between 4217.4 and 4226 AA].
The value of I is 0.085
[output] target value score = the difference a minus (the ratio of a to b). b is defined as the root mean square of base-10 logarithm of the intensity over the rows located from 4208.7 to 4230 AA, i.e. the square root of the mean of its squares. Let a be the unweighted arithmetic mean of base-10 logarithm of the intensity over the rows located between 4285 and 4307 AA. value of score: -0.1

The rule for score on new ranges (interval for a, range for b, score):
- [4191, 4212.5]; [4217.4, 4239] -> -0.7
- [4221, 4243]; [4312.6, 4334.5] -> -0.6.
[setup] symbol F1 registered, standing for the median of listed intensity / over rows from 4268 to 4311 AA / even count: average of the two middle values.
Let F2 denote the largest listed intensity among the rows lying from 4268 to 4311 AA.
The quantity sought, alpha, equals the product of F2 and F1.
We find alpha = 1.6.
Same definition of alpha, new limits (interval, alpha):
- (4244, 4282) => 2.2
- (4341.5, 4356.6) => 2.4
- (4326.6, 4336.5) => 2.3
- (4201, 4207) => 1.8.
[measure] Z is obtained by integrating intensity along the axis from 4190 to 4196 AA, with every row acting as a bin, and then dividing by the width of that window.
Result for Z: 1.22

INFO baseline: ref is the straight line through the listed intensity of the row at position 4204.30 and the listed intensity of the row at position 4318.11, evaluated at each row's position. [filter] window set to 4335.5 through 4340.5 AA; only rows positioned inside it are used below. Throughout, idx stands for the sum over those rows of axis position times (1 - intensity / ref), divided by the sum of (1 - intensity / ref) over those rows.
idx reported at 4338.8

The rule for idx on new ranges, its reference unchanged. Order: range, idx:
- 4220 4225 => 4222.8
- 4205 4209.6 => 4206.6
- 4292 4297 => 4294.6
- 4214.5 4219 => 4216.1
